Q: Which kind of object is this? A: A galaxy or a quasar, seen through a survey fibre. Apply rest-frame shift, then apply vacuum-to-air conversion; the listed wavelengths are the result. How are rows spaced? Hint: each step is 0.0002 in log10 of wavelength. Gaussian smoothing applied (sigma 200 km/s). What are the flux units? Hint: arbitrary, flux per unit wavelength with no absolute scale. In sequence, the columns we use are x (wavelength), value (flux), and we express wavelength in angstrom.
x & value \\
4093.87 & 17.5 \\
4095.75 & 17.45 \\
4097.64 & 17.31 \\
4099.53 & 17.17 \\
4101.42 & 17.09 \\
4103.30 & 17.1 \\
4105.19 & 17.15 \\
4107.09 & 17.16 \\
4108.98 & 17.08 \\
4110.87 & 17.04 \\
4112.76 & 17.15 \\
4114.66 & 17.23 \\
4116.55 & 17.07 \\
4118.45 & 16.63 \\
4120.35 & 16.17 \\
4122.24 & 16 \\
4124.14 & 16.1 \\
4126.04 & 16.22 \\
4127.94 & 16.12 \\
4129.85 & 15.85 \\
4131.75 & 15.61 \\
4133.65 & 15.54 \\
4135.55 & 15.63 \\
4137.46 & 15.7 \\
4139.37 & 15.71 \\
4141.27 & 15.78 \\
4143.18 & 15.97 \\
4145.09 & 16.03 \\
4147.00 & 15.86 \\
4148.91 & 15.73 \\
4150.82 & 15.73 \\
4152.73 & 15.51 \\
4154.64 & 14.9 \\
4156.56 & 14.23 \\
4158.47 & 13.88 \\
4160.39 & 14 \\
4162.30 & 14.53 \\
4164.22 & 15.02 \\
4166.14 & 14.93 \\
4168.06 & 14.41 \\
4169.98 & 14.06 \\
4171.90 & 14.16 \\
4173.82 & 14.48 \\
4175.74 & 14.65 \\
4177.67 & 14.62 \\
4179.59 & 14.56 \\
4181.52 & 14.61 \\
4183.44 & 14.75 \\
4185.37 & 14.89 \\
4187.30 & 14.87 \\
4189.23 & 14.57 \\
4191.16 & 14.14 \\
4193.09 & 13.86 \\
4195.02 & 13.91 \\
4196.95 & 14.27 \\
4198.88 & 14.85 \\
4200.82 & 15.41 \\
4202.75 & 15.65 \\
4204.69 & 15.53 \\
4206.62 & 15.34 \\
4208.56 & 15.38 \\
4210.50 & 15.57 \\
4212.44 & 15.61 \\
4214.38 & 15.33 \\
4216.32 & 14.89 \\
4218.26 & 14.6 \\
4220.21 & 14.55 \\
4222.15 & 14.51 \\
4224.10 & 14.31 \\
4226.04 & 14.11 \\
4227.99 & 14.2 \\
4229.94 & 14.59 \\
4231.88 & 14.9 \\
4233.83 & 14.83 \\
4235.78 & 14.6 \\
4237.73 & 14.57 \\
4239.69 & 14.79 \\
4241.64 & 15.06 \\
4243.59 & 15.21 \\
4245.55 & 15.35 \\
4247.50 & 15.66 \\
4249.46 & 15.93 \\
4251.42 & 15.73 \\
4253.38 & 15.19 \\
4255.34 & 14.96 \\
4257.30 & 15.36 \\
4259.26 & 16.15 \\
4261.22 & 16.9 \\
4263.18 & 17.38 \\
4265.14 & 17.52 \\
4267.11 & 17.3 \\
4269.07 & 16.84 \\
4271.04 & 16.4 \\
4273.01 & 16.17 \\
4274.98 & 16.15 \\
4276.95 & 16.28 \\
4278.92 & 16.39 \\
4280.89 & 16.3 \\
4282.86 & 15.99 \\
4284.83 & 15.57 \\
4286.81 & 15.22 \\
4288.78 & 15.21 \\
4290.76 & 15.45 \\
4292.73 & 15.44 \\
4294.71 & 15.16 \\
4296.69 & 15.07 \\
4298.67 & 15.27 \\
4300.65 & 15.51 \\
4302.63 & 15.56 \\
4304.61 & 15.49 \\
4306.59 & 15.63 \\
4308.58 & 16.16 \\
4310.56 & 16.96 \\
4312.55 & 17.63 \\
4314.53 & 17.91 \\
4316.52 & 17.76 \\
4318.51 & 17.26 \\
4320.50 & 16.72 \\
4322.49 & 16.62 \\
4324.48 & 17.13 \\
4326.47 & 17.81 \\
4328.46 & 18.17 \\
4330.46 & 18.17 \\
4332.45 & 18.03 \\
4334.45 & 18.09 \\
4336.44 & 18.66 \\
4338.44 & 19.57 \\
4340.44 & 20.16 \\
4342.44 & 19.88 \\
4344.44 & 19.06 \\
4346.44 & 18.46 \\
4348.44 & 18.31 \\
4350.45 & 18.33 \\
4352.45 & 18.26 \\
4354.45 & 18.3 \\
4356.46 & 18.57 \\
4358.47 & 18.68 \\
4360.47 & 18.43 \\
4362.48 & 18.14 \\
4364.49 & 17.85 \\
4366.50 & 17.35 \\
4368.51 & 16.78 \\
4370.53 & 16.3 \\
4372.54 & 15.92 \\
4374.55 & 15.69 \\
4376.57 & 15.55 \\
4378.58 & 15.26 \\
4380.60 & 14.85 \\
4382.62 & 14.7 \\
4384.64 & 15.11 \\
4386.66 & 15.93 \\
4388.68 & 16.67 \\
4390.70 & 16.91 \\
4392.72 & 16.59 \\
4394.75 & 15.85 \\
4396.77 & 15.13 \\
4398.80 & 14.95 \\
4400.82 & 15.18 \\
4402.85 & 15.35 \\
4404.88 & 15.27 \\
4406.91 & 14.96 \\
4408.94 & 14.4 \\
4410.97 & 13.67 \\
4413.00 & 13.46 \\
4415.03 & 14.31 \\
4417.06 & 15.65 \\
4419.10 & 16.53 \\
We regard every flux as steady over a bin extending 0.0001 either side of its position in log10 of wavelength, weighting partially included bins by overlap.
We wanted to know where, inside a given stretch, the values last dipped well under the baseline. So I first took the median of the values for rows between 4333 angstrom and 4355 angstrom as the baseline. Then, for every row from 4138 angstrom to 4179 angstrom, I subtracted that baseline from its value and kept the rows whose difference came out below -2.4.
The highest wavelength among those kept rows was 4177.67 angstrom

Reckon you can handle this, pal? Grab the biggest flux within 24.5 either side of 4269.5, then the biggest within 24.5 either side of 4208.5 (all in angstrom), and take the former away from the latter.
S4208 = -1.9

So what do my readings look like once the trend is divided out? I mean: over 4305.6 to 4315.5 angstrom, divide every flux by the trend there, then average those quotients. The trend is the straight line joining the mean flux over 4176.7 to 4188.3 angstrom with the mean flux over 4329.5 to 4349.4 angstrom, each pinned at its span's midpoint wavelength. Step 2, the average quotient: 0.932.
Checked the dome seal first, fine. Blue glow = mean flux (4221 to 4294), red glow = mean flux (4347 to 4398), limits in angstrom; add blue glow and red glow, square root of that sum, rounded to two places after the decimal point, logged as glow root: 5.69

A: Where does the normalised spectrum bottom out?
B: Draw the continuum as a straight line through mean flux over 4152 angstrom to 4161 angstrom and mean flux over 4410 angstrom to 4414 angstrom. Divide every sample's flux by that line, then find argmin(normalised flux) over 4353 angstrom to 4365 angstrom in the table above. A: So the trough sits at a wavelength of 4364.49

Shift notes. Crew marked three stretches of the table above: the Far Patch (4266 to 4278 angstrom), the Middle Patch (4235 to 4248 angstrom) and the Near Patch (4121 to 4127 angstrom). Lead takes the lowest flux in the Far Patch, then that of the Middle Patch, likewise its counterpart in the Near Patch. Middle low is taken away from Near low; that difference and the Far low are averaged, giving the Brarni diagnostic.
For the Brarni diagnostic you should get 8.8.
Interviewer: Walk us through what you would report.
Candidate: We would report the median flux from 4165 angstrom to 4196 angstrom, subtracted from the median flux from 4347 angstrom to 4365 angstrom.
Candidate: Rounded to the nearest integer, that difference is 4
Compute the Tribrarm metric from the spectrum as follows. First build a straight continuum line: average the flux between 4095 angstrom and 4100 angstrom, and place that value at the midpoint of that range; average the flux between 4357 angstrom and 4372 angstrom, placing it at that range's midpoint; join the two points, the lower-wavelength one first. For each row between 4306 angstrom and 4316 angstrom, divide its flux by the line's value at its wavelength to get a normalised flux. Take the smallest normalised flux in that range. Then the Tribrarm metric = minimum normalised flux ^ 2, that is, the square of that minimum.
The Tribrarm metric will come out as 0.79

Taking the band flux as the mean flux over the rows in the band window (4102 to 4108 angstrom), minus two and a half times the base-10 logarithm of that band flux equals -3.08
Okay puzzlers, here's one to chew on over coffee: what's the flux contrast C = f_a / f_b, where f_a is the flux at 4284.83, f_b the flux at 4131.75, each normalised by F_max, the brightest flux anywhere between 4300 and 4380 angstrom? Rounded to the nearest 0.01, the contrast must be 1.00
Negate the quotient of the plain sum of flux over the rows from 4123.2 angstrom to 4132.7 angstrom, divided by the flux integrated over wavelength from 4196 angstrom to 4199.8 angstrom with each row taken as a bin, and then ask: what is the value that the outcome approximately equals -1.4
